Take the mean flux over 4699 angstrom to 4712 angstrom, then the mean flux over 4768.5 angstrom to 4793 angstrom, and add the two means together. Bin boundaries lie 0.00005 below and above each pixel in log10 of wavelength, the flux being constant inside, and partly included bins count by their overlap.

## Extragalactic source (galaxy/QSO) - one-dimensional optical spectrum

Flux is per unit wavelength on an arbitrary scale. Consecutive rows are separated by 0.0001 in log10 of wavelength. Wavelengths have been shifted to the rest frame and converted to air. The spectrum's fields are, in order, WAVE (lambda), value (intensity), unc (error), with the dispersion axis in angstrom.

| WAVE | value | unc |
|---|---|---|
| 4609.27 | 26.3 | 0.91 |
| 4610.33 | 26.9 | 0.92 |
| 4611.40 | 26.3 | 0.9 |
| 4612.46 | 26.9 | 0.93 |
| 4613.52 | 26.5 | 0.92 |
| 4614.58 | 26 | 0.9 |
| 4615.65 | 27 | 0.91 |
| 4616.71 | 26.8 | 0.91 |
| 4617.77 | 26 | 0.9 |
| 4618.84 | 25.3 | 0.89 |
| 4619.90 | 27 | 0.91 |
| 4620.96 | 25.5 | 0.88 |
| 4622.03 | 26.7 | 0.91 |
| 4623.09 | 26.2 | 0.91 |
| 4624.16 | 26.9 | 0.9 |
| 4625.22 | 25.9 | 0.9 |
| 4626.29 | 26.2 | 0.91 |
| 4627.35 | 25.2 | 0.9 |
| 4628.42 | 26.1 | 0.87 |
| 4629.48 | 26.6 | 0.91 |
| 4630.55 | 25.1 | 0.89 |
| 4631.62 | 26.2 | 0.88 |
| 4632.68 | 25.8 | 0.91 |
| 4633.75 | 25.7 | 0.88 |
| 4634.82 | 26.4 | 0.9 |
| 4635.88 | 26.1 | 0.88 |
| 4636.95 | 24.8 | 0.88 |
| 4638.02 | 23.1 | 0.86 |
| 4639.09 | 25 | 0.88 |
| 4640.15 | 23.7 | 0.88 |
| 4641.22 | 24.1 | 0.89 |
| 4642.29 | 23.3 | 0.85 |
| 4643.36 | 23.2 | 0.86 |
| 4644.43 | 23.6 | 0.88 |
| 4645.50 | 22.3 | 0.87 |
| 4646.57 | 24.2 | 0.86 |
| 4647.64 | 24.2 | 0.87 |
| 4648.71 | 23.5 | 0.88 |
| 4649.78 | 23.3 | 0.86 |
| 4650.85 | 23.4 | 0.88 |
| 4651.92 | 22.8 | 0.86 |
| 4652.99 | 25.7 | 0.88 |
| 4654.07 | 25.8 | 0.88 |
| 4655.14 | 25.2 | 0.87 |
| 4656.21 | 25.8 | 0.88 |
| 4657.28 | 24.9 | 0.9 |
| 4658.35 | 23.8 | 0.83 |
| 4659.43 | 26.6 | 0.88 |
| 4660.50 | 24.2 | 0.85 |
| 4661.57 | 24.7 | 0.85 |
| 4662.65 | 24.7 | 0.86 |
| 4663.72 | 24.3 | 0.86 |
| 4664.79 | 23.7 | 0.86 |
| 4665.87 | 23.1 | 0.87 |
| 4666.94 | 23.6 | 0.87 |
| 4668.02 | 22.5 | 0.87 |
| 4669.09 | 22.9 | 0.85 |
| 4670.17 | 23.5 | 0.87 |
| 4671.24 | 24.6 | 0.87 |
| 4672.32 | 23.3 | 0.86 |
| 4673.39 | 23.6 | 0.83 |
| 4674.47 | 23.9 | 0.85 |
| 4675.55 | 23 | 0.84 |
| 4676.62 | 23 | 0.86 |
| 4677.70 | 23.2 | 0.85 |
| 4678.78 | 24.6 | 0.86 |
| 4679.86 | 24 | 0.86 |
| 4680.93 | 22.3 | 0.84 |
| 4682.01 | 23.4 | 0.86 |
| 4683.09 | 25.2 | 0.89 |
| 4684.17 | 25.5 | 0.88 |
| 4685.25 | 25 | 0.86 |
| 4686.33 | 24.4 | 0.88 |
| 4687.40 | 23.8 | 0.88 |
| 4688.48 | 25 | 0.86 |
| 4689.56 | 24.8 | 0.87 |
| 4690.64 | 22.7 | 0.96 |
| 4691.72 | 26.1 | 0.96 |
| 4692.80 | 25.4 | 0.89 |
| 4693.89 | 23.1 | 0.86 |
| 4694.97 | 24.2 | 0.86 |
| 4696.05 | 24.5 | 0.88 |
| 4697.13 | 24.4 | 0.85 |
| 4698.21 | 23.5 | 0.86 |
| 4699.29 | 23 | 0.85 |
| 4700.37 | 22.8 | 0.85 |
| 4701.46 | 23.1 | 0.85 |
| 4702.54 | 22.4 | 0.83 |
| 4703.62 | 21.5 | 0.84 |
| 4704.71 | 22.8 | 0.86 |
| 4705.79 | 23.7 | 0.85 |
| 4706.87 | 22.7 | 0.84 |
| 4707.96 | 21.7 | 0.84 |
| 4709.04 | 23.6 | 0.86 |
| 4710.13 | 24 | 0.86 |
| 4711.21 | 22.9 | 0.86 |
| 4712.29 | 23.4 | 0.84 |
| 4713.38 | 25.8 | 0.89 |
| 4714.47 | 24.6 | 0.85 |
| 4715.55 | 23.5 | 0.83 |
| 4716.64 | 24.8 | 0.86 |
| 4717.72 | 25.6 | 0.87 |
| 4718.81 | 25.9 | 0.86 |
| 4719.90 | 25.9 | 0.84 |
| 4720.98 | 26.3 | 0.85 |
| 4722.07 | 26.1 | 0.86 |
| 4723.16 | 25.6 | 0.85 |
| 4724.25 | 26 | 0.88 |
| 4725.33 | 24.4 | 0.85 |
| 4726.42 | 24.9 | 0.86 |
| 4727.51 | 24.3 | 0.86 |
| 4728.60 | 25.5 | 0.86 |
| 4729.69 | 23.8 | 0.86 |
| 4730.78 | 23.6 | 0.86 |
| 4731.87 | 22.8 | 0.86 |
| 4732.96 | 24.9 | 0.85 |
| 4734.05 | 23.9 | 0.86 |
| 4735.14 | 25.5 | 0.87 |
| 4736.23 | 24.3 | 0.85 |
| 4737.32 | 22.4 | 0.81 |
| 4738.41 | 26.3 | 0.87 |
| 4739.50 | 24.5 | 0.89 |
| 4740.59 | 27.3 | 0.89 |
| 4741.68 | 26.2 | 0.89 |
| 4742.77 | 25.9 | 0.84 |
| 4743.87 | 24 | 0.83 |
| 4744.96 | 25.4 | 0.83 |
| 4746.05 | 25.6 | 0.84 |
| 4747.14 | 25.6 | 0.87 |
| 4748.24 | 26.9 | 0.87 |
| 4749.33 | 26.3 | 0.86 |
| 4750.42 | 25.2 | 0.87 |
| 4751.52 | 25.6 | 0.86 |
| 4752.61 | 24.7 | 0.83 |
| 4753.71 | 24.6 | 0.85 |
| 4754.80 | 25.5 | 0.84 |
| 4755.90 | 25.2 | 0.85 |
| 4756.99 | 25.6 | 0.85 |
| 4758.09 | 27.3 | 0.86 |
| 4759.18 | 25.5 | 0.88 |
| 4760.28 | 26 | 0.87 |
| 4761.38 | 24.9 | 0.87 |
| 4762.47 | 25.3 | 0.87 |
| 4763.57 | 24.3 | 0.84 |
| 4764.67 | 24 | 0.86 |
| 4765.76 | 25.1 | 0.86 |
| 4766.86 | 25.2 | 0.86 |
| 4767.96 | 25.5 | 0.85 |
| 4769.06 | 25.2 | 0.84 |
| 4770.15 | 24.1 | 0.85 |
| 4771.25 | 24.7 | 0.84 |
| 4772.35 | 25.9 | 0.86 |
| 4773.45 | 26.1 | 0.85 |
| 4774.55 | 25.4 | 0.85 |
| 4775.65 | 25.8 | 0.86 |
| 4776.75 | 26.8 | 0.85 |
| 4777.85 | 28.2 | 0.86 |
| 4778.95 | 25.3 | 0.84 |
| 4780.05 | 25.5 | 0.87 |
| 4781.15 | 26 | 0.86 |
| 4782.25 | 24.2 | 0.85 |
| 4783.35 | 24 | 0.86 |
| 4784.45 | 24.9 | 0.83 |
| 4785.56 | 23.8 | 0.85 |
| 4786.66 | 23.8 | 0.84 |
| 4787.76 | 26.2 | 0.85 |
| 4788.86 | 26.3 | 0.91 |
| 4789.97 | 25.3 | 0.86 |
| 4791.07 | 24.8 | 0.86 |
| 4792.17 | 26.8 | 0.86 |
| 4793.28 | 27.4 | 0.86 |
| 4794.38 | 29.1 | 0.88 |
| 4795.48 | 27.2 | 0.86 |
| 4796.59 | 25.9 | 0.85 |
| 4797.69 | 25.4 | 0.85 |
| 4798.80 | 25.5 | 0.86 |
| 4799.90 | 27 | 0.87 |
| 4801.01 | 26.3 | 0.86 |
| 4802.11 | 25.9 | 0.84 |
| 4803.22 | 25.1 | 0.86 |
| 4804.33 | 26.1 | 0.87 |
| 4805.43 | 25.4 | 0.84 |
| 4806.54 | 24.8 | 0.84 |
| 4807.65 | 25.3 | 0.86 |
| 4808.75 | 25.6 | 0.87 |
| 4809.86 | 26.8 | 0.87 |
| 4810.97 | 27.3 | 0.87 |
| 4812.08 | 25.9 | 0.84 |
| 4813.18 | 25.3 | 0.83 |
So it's 48.3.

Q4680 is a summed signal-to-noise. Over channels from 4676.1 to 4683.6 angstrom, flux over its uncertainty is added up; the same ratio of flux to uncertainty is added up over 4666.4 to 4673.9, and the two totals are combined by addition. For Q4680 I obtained 383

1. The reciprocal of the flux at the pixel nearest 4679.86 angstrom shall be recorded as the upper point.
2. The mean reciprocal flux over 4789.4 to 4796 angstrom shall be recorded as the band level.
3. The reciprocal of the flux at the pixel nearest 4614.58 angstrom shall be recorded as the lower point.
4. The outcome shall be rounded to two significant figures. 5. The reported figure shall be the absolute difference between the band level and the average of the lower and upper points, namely 0.0026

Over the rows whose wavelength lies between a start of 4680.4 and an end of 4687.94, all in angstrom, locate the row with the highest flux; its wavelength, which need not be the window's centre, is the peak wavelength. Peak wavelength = 4684.17 angstrom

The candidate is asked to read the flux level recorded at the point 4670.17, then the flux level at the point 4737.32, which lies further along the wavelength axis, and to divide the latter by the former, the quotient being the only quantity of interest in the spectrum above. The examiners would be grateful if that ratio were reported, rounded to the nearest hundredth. 0.95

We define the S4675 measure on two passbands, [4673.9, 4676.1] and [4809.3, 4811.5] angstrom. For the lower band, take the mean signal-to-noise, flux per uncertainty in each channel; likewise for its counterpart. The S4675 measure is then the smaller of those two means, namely 27.7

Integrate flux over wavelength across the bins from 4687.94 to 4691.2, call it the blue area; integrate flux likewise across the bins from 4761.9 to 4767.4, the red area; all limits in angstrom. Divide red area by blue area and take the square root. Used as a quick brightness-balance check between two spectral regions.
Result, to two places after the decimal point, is 1.32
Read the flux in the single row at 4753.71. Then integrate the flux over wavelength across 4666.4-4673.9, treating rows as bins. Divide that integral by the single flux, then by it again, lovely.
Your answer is 0.291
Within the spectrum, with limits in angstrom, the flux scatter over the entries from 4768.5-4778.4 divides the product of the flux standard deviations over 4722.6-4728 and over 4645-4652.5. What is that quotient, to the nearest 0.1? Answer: 0.4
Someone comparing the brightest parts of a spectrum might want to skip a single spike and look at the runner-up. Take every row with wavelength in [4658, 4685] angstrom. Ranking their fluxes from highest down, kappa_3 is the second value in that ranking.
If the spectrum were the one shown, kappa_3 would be 25.5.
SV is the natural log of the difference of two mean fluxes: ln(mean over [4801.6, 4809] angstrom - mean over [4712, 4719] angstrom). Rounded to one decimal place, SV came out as -0.4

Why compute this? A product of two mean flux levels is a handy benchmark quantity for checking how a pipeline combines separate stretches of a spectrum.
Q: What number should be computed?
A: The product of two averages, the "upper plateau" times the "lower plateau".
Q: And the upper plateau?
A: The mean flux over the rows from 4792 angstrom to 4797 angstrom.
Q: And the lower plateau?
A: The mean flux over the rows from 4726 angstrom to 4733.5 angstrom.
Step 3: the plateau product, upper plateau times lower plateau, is 662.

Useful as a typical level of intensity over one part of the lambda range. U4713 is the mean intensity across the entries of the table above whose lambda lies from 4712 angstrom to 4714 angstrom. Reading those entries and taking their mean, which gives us 24.6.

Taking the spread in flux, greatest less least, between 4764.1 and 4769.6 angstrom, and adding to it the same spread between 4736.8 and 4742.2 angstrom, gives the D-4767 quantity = 6.4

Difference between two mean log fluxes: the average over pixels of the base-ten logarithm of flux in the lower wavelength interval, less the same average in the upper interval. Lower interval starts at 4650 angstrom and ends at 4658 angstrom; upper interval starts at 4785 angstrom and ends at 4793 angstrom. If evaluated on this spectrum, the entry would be -0.01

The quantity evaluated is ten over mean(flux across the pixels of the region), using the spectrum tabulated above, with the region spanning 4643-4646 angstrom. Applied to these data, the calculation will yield 0.43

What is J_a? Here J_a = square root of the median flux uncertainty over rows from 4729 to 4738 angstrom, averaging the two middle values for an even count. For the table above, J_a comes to 0.927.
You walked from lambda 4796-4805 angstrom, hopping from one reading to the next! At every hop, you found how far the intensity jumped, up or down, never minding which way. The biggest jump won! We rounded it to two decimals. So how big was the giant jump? 1.50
